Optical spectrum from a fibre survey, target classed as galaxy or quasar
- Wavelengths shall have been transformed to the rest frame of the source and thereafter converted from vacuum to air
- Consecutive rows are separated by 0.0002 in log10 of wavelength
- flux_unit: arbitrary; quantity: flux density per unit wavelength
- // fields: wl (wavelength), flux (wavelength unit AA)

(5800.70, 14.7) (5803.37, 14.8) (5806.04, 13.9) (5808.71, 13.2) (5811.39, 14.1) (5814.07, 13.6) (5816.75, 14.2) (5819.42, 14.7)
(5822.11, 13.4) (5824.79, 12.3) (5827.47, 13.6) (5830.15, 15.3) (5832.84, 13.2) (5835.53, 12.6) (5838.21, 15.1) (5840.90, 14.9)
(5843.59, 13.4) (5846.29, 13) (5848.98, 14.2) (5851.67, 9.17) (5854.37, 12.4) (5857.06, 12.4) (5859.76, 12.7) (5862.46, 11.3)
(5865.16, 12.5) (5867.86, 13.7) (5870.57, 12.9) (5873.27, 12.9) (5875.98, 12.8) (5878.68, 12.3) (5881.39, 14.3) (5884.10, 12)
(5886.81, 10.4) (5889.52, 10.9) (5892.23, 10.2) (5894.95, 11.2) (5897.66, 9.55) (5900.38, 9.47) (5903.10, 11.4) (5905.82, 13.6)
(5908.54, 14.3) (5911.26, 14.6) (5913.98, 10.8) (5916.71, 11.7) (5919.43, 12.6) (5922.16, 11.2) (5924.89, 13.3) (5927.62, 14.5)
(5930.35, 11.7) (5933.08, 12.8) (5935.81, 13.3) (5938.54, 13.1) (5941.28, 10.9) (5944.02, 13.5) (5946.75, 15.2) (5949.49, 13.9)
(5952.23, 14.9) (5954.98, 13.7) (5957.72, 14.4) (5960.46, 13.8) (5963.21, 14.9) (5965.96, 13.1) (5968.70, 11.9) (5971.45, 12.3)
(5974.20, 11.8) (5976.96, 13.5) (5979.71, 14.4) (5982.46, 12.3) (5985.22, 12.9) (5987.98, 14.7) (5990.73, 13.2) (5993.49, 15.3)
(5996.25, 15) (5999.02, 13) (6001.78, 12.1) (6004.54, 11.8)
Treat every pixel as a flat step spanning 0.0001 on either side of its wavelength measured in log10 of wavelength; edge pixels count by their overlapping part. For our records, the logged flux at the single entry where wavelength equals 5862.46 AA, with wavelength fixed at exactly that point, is 11.3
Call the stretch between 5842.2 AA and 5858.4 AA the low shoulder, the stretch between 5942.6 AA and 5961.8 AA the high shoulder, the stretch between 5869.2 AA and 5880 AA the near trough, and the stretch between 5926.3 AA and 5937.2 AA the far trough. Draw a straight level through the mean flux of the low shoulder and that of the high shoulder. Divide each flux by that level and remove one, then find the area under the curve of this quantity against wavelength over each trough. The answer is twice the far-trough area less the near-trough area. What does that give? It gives -1.1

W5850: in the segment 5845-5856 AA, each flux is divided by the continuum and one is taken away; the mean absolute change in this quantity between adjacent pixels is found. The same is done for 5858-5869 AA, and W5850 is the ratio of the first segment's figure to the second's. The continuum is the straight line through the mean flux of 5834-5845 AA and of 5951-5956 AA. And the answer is 2.5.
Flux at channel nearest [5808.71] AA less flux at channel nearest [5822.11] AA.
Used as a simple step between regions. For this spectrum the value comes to -0.2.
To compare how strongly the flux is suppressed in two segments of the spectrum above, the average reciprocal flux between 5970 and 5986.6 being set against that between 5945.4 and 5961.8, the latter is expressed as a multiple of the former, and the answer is 0.896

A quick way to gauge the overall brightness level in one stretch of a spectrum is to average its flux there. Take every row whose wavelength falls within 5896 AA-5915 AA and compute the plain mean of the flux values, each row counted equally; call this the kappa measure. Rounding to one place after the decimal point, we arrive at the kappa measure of 12.0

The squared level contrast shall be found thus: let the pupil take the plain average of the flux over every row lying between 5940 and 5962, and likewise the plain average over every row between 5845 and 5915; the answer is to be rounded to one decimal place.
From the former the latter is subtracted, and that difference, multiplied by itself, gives 2.8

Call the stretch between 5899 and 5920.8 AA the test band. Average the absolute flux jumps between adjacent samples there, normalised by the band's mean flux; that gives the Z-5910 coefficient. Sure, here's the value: 0.125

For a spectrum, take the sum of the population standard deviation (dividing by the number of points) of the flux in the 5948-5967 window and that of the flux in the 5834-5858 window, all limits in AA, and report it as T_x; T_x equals 2.3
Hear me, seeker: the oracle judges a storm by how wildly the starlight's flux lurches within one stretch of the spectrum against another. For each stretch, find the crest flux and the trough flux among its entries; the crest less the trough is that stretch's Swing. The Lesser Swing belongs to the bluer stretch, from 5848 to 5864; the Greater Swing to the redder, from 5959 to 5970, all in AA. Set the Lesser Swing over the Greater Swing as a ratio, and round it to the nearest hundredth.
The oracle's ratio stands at 1.68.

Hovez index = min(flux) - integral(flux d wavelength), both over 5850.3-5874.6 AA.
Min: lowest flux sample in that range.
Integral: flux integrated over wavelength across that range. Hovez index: -288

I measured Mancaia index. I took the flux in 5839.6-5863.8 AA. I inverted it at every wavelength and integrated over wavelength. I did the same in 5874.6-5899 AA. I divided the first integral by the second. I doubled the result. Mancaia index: 1.82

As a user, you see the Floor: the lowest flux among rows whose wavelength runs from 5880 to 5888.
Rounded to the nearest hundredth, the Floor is 10.40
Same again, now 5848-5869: 9.17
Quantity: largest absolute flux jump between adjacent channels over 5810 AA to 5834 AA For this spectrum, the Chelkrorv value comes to 2.1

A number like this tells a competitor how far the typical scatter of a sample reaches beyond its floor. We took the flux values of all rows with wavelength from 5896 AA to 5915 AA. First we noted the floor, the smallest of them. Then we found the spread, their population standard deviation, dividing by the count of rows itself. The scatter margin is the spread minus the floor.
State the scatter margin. -7.4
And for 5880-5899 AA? -8.1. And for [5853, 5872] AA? -10.6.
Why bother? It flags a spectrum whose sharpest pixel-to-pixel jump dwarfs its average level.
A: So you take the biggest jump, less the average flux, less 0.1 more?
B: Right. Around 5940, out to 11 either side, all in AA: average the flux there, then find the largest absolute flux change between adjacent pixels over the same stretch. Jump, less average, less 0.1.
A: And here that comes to -10.6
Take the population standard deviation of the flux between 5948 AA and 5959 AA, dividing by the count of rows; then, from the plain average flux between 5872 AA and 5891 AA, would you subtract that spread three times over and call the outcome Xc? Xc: 10.8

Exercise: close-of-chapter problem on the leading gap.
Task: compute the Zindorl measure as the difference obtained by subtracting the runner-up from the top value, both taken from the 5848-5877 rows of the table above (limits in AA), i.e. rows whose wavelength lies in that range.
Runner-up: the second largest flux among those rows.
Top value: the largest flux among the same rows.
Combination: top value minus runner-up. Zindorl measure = 0.50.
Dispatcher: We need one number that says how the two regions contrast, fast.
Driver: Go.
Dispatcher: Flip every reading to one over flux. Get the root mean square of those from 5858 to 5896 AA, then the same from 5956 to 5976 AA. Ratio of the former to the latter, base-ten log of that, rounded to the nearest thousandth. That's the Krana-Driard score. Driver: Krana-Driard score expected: 0.036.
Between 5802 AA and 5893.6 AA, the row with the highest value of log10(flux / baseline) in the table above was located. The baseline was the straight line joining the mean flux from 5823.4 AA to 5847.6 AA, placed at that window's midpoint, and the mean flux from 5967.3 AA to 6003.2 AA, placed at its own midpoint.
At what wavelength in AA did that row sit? 5830.15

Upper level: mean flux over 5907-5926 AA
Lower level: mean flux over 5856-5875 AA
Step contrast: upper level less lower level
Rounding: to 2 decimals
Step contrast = 0.01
